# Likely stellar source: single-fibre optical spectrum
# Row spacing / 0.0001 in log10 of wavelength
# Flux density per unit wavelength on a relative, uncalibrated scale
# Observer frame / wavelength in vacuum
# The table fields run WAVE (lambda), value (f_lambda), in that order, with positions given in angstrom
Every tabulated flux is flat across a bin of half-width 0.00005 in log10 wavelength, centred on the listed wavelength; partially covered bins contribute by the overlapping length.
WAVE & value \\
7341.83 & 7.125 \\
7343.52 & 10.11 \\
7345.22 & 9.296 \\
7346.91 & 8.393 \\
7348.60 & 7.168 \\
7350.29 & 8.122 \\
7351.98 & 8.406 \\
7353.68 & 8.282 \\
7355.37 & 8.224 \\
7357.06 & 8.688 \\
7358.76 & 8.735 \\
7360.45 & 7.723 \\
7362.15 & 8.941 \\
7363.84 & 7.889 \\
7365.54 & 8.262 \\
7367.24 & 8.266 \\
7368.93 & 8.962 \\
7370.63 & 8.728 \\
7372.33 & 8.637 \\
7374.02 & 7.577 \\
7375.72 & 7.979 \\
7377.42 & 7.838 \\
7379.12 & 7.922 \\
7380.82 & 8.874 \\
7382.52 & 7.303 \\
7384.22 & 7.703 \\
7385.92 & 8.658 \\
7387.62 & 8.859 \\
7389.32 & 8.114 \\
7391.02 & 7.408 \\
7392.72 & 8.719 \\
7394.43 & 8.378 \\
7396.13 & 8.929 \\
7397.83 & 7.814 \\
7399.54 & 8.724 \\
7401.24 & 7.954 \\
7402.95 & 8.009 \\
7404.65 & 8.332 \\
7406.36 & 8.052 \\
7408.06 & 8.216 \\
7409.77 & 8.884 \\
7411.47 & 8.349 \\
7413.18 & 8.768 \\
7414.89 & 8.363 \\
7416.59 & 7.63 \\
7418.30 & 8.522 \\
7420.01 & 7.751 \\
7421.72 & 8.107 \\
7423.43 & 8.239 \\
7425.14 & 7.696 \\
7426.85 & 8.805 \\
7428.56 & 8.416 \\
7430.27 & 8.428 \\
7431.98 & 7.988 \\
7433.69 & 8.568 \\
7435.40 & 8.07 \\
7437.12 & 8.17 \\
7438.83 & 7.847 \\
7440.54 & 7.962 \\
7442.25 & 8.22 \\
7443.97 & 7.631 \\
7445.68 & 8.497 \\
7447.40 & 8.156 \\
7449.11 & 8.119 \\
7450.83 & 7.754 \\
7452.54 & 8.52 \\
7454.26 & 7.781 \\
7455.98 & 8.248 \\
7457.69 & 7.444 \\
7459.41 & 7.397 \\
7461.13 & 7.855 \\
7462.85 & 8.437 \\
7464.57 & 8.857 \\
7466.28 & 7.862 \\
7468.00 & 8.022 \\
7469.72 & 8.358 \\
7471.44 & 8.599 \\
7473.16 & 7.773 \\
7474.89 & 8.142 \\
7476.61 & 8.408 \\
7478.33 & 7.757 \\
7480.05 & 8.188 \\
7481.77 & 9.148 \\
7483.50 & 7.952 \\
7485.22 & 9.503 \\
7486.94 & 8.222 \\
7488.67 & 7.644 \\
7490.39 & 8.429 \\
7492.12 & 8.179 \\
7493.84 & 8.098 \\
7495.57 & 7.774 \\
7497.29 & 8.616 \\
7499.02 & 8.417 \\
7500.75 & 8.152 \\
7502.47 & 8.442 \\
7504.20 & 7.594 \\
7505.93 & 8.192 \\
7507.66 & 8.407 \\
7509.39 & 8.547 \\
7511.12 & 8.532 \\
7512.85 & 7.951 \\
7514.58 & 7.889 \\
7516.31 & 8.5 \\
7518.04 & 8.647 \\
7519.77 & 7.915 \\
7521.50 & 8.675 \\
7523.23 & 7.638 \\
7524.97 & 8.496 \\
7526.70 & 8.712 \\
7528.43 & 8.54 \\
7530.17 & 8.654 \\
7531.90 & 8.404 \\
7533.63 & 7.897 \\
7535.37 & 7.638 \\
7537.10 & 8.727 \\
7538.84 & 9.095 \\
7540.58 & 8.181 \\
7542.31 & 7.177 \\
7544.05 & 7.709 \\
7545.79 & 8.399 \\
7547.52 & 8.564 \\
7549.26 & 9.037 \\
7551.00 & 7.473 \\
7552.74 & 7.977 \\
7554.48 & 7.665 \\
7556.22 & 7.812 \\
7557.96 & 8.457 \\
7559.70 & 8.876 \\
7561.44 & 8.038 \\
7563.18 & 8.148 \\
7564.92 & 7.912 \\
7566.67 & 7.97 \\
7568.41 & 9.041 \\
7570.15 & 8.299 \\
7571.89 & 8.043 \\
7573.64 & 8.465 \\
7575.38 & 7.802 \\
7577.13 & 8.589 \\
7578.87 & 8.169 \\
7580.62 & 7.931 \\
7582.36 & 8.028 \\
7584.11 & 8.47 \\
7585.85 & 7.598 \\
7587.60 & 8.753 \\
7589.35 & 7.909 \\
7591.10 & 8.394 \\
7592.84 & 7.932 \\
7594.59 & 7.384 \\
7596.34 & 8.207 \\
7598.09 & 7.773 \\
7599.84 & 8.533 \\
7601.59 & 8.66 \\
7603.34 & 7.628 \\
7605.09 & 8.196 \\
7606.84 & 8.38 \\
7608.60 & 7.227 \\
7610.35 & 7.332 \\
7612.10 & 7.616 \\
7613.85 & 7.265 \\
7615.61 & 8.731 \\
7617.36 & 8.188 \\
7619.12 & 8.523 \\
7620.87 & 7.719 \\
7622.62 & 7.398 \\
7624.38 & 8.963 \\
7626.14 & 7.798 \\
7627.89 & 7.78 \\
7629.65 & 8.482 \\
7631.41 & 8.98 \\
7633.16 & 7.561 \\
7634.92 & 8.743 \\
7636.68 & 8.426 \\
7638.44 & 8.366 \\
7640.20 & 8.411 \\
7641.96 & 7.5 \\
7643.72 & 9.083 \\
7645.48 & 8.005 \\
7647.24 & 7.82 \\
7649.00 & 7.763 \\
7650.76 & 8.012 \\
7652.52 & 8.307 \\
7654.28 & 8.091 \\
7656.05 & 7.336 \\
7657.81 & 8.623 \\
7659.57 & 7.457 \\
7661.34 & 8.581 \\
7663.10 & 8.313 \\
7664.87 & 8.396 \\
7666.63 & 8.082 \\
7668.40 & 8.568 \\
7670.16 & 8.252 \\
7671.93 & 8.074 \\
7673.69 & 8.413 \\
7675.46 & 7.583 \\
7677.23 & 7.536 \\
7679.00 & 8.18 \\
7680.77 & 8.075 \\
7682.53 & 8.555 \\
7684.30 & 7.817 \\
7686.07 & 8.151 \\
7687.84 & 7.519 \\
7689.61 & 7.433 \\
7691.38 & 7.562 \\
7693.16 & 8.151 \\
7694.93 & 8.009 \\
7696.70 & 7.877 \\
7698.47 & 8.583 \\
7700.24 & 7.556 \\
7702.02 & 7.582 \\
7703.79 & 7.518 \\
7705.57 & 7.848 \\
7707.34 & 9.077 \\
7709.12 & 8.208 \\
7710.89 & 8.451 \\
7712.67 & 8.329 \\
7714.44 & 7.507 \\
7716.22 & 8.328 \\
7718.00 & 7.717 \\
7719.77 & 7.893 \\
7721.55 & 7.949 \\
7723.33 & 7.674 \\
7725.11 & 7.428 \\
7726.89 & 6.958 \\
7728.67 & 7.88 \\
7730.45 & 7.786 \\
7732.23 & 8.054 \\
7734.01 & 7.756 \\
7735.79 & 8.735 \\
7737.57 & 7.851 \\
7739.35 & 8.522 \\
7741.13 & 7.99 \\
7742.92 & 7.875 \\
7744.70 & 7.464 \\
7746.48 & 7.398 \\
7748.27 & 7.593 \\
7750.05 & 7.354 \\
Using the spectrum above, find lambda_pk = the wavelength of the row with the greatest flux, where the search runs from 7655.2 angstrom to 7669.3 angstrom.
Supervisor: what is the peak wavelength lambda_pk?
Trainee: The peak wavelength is 7657.81 angstrom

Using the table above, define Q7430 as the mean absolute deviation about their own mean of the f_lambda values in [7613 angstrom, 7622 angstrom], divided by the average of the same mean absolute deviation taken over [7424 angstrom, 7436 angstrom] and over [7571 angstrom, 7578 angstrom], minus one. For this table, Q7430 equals 0.55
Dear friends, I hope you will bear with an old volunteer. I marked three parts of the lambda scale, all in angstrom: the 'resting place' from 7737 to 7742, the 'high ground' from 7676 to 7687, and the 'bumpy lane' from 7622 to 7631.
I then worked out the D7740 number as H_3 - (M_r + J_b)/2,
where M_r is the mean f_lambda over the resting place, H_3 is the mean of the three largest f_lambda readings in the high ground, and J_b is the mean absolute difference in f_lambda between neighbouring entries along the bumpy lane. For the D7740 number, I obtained 3.8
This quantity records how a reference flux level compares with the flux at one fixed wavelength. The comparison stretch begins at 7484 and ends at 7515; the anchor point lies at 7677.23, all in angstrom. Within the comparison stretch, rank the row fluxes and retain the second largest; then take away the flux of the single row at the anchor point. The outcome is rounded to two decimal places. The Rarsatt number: 1.08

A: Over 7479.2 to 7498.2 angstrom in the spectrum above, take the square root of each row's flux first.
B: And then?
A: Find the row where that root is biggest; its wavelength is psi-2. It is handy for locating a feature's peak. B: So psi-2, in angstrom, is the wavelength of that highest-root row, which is 7485.22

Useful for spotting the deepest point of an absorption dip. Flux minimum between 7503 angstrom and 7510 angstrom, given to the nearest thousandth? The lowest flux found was 7.594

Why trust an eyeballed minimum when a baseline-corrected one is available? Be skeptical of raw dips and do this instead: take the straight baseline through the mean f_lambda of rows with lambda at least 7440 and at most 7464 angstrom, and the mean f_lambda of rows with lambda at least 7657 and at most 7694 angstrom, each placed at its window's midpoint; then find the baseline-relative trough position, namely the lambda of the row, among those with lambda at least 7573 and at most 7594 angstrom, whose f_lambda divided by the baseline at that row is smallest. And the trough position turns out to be 7585.85 angstrom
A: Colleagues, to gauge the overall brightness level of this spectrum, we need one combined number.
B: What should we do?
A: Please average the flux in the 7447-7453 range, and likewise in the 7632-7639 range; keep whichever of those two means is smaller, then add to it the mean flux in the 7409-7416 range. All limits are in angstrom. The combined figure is 16.7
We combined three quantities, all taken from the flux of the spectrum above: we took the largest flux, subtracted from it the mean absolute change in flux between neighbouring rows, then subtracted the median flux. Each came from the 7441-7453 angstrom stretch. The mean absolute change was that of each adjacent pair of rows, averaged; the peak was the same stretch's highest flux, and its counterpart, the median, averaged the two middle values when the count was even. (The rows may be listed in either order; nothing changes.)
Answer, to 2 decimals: -0.13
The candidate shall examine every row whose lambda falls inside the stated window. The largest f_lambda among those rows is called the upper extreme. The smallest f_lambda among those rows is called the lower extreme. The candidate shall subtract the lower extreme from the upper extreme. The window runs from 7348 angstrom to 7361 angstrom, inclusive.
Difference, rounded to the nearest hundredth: 1.57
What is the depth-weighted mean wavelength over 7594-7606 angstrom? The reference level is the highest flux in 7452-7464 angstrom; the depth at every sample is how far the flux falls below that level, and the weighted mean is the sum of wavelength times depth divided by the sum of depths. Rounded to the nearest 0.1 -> 7598.7 angstrom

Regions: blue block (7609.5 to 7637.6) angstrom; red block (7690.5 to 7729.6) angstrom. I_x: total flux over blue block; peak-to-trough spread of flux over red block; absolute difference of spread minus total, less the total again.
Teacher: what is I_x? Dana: -2.1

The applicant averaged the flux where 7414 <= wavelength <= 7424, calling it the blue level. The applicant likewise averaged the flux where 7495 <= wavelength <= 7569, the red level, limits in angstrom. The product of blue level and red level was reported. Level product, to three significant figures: 66.8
